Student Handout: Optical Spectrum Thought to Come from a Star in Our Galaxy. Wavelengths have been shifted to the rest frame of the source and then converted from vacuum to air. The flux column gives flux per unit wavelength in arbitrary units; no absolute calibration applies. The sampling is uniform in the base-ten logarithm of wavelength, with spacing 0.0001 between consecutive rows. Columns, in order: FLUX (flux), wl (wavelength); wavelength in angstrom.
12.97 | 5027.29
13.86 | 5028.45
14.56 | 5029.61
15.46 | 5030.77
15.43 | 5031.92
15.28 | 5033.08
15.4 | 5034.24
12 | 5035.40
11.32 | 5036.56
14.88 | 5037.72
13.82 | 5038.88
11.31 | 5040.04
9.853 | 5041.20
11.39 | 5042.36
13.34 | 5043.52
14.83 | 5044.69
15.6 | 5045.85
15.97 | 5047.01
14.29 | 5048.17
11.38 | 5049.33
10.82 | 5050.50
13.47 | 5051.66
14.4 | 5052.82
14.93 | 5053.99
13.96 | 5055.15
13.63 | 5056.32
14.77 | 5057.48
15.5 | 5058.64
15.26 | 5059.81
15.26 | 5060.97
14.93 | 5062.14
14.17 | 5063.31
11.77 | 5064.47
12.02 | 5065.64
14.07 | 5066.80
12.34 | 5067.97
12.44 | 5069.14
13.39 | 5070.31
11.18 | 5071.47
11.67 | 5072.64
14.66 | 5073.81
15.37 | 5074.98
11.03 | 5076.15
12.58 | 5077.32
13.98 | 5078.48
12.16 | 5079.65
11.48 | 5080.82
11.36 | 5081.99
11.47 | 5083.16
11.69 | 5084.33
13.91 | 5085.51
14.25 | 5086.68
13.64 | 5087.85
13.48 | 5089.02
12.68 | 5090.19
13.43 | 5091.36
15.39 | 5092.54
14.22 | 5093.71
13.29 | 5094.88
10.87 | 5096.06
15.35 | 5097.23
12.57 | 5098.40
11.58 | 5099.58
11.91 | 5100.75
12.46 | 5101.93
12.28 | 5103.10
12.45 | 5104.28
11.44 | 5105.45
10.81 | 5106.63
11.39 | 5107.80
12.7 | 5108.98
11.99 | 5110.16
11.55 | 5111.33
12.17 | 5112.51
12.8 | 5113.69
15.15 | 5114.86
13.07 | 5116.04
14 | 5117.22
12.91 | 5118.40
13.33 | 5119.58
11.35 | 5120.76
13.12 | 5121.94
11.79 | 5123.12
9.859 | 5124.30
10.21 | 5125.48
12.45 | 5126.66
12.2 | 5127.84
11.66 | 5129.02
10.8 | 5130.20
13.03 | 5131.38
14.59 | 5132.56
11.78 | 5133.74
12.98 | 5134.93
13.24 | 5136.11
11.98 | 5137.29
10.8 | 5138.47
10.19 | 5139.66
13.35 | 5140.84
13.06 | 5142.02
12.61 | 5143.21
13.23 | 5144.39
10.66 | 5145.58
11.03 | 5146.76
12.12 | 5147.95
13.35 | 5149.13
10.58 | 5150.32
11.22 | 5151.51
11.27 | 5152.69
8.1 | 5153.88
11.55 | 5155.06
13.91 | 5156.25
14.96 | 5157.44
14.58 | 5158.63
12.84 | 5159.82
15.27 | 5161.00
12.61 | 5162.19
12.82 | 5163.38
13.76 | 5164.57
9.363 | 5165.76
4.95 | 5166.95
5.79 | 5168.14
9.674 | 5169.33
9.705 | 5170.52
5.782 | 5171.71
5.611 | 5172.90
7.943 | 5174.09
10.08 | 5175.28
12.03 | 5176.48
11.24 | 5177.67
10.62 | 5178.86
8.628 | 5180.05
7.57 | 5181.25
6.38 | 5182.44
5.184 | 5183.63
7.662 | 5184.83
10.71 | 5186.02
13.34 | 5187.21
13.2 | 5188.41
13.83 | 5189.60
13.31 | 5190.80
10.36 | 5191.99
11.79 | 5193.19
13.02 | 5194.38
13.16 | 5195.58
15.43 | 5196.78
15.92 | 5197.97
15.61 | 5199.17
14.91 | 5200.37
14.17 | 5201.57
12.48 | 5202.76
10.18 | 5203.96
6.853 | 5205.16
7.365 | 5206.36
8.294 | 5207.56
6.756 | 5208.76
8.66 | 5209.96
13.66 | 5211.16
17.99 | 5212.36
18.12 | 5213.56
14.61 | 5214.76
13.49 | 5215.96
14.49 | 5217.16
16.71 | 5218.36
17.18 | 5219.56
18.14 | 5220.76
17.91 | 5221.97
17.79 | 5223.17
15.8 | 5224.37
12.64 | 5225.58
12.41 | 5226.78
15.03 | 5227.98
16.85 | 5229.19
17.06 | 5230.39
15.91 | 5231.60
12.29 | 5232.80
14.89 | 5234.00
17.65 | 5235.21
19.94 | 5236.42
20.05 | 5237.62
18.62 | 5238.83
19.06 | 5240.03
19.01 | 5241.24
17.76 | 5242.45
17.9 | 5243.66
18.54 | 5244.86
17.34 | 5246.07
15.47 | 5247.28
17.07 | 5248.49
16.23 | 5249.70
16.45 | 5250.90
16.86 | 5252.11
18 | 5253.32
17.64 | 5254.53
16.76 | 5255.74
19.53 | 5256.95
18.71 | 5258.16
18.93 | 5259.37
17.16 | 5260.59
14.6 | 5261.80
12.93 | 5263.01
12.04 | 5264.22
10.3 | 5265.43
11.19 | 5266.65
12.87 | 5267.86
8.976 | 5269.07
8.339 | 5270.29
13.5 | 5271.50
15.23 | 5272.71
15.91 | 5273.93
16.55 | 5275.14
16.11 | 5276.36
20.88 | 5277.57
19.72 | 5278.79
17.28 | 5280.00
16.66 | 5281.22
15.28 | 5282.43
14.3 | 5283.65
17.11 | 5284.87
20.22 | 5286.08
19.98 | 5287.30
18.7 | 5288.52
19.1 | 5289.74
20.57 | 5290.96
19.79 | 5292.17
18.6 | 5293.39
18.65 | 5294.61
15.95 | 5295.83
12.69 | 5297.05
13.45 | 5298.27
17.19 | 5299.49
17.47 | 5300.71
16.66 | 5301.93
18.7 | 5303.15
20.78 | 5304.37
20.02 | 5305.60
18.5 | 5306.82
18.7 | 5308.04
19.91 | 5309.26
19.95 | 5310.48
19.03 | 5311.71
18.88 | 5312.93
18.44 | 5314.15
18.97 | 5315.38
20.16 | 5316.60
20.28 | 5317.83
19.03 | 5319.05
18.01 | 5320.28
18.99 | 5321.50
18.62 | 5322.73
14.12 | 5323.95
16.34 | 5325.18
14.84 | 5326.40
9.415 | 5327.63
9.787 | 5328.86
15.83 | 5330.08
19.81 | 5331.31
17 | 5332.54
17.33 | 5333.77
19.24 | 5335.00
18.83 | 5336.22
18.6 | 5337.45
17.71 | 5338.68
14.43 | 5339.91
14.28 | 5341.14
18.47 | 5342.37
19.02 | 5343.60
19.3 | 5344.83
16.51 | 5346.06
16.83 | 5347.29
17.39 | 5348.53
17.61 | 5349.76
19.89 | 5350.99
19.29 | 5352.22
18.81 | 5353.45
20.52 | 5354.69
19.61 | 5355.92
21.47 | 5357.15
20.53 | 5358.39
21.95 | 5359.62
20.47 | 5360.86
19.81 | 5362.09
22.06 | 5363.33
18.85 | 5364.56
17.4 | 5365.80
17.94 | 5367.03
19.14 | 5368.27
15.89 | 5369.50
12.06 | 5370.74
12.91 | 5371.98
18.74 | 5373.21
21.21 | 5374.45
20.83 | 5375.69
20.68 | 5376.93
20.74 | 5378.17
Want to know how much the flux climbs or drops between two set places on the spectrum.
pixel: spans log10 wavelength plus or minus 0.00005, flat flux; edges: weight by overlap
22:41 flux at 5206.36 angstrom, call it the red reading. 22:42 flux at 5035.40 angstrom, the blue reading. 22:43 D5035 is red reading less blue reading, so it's -4.6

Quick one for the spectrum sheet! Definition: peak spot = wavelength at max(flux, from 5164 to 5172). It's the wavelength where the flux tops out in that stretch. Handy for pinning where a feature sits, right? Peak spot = 5164.57 angstrom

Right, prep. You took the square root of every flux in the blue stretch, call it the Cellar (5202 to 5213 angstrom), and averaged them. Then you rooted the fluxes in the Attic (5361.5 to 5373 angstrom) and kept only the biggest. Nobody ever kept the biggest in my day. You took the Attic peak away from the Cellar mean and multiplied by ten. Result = -15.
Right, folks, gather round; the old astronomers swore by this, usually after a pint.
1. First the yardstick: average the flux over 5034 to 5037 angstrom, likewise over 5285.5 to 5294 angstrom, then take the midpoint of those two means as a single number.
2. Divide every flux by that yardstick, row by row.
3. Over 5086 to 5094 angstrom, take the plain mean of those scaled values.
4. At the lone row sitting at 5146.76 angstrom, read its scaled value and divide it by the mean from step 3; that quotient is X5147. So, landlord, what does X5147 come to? 0.80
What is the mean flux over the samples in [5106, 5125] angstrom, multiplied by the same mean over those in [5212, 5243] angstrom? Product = 205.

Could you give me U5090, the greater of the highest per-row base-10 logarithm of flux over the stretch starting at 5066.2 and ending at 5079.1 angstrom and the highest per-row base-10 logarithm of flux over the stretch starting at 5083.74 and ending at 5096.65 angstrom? 1.19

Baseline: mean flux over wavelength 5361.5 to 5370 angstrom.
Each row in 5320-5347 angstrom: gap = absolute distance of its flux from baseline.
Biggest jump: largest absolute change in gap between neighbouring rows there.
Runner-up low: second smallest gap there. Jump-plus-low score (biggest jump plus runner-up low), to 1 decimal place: 6.2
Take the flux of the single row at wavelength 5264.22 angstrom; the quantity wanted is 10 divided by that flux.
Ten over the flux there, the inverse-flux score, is 0.831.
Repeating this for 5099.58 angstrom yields 0.864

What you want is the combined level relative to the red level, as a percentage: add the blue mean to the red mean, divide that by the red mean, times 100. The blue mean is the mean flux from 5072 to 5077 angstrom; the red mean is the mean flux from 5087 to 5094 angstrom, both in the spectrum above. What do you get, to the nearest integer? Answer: 195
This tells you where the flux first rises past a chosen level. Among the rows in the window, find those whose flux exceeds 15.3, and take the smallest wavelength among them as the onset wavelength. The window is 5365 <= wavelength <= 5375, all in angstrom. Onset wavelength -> 5365.80 angstrom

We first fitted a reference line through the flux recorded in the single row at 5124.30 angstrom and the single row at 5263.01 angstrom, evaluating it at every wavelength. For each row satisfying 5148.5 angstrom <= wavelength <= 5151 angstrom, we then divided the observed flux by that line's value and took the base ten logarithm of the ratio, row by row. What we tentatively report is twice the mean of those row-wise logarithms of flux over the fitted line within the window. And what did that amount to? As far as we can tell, 0.11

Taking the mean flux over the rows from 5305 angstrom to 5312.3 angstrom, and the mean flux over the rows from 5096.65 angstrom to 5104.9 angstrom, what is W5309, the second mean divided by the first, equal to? 0.65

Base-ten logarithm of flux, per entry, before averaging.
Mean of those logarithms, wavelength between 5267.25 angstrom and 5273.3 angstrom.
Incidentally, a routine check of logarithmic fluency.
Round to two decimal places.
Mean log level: 1.06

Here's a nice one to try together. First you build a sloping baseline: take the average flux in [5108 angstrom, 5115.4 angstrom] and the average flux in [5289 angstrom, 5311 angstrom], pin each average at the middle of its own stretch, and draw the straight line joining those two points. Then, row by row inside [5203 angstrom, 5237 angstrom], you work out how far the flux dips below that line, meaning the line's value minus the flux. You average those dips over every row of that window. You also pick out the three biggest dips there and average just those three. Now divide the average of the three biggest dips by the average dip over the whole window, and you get 5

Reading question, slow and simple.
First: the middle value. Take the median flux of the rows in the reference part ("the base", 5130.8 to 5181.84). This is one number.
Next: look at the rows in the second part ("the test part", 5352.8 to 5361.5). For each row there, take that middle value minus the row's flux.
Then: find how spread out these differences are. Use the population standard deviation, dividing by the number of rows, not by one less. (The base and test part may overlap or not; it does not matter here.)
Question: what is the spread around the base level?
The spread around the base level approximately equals 0.98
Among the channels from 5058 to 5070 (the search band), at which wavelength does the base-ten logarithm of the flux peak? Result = 5058.64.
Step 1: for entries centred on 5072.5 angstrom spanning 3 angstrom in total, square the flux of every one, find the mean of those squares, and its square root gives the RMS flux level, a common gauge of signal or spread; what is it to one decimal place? 12.6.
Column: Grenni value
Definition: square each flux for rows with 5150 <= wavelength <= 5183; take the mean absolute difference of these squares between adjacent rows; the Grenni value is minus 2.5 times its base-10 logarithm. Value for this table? -3.90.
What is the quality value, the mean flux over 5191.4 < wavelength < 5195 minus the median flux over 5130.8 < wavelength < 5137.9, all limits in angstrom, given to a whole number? -1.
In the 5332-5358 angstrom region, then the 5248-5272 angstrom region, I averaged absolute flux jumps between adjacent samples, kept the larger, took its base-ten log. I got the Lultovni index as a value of 0.177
